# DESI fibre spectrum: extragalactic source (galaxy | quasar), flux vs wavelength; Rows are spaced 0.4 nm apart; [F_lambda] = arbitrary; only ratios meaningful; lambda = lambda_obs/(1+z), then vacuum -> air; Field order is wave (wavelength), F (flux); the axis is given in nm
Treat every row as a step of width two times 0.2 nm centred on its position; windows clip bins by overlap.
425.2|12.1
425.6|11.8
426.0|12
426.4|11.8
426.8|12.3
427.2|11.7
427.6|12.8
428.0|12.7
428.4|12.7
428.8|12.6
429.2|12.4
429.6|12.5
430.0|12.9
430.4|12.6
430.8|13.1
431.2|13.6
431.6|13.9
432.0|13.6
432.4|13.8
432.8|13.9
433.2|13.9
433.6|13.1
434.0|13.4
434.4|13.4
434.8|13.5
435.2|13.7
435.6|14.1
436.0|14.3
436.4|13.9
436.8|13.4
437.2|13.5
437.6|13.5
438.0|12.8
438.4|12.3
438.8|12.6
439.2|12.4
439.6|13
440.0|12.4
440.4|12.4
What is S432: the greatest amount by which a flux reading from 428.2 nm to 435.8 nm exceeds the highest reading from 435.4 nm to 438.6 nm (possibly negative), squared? 0.04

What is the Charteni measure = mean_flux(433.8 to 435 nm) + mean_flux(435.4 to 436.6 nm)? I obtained 27.5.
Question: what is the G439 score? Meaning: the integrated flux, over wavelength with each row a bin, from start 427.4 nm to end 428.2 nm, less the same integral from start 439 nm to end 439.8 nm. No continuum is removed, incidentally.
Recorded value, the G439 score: 0.0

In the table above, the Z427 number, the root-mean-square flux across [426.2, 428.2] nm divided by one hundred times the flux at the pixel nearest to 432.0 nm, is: 0.0090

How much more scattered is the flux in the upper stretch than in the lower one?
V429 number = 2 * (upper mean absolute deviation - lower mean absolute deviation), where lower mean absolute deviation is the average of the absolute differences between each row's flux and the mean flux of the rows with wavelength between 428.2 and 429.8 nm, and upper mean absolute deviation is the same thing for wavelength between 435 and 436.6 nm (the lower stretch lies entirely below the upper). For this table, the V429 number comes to 0.2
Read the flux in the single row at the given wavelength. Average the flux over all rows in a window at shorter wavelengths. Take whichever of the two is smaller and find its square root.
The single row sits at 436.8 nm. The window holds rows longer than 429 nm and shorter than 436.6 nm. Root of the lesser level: 3.66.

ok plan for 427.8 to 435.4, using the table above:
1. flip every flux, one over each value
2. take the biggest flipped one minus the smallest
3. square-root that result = 0.093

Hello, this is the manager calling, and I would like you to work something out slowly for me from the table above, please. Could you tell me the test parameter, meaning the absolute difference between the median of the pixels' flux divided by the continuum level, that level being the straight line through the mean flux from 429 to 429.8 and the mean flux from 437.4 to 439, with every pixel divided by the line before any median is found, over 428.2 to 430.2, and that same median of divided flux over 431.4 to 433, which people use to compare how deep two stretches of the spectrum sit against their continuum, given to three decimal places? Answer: 0.087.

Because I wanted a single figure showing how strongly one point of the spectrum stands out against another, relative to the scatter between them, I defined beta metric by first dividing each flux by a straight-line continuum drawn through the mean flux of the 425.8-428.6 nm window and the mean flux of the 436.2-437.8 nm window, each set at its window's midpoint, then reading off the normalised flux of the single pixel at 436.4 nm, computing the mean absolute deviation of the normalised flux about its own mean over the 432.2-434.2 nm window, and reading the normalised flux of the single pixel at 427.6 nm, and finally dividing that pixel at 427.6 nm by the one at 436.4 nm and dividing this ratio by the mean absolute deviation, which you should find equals 36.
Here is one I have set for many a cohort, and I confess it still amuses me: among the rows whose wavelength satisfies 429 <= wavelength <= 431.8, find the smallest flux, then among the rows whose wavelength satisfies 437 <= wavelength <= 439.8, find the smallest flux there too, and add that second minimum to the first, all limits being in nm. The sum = 24.7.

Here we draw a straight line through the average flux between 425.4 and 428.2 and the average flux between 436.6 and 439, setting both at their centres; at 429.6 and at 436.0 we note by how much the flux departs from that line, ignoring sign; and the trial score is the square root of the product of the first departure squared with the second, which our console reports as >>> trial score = 0.15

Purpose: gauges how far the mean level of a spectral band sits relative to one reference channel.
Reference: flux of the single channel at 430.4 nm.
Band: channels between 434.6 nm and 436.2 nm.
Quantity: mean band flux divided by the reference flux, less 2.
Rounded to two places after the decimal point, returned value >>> -0.90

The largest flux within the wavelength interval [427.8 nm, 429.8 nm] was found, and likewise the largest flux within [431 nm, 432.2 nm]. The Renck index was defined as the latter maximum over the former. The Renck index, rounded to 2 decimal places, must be 1.09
